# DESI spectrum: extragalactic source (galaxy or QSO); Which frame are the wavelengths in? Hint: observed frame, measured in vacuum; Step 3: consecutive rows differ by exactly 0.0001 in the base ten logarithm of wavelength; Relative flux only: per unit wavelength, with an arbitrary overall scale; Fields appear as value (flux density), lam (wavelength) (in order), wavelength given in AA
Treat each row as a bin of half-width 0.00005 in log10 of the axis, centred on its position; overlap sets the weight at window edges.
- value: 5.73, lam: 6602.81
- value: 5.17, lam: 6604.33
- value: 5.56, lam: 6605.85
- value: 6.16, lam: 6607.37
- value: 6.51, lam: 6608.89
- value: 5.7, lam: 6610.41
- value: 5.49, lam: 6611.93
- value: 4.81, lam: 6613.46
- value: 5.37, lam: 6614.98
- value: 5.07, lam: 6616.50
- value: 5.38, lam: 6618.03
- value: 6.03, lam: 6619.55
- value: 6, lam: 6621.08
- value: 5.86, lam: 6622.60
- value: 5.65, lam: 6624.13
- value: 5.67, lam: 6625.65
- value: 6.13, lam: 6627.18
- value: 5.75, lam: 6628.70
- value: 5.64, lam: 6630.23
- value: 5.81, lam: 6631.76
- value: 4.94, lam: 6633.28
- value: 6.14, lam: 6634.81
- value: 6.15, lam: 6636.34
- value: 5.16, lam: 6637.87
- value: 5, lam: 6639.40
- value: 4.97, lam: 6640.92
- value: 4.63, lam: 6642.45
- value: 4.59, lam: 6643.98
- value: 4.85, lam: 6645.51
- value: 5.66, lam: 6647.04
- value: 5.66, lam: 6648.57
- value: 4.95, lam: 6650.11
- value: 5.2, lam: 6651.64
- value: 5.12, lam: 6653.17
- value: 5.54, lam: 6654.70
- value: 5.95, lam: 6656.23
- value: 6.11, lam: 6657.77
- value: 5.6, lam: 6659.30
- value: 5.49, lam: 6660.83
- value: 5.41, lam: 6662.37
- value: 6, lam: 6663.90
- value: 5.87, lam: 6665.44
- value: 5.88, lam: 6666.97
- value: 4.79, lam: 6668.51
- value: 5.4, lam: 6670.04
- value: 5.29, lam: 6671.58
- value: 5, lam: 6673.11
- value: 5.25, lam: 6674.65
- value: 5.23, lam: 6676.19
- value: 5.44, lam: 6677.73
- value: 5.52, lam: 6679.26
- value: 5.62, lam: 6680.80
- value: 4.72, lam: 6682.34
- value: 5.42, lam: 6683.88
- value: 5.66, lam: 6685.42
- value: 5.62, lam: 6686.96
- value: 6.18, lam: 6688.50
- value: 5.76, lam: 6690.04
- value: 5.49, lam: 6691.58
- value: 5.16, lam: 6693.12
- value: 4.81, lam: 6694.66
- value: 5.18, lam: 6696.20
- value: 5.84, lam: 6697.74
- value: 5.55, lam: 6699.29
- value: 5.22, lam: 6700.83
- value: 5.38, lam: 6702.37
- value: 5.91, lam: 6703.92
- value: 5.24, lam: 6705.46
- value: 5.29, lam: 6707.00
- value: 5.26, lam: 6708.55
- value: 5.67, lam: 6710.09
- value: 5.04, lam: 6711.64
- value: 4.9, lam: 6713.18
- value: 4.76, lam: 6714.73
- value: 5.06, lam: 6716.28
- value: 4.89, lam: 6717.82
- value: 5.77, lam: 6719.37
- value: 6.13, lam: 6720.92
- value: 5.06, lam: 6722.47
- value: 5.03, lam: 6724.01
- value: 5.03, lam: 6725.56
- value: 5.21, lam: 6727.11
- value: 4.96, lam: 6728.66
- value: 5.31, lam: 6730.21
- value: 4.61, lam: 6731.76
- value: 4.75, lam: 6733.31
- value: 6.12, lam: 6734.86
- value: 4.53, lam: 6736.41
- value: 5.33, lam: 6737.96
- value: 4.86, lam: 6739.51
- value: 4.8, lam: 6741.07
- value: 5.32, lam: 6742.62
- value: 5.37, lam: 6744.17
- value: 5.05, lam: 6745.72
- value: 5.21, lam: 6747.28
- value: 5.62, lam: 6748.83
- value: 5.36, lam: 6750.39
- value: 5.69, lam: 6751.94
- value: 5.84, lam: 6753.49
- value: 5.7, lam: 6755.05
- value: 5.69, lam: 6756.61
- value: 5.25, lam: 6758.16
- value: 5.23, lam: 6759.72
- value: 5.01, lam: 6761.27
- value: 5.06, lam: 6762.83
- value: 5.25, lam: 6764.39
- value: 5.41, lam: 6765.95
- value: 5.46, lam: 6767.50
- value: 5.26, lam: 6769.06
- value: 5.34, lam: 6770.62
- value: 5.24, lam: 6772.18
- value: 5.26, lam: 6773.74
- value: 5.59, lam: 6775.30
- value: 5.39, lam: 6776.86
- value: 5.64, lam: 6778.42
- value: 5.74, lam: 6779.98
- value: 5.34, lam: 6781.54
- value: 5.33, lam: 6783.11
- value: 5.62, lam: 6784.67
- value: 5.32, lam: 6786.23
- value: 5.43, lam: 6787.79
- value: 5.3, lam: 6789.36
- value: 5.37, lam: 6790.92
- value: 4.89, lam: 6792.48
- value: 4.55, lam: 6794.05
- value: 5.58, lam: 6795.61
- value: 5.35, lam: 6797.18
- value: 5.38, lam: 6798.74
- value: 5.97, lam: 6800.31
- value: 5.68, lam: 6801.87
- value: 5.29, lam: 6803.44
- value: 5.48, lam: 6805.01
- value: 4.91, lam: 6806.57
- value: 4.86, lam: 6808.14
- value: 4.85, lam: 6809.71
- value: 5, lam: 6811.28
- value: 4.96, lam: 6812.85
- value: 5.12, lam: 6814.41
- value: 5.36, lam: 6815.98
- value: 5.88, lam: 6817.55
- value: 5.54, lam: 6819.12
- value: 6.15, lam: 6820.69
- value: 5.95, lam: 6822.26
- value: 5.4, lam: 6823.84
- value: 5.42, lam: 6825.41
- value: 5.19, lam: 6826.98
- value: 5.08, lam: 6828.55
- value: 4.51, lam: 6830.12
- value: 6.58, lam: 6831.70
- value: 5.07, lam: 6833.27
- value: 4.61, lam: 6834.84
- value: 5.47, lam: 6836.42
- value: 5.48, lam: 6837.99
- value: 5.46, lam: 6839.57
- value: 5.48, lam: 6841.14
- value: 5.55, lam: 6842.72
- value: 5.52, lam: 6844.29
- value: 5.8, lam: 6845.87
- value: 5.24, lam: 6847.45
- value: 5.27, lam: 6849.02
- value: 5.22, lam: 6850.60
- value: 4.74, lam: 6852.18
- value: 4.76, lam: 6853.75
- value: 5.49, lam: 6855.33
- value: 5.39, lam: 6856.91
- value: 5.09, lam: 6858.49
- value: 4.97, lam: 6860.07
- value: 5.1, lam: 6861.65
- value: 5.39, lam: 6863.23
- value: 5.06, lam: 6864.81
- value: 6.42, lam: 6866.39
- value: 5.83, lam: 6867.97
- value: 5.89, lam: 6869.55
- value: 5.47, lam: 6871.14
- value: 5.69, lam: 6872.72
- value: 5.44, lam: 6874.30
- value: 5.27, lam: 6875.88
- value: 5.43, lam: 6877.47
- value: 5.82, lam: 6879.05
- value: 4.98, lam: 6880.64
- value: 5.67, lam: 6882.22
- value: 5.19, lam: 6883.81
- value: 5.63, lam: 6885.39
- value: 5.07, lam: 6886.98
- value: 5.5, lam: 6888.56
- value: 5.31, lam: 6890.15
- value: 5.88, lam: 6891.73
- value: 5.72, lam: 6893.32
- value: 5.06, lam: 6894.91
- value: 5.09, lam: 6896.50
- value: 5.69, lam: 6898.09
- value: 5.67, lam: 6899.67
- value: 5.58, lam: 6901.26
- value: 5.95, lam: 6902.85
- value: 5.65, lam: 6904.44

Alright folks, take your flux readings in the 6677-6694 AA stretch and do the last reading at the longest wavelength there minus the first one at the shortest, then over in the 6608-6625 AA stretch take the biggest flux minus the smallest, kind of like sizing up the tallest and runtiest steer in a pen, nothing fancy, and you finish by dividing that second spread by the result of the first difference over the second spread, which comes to -10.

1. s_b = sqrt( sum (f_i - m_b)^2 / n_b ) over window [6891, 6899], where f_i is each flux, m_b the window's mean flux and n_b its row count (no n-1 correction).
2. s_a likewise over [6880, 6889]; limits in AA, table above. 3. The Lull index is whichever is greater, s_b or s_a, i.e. 0.34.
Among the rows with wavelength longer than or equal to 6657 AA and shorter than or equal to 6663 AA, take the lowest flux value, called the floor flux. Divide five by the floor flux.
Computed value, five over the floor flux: 0.92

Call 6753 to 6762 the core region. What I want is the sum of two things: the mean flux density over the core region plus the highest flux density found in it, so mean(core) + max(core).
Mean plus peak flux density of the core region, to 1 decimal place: 11.3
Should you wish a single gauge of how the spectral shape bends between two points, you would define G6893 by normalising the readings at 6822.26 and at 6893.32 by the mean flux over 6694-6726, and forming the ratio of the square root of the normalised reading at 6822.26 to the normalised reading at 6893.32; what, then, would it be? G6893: 0.98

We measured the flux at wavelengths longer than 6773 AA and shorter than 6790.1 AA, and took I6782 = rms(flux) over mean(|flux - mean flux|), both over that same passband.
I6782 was 38.1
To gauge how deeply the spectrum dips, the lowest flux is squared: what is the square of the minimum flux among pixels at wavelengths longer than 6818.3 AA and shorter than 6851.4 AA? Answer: 20.3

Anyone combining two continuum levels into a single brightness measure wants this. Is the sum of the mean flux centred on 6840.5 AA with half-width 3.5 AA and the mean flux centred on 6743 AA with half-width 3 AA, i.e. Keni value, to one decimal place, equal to 10.6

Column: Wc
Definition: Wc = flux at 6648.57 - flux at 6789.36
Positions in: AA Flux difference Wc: 0.36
